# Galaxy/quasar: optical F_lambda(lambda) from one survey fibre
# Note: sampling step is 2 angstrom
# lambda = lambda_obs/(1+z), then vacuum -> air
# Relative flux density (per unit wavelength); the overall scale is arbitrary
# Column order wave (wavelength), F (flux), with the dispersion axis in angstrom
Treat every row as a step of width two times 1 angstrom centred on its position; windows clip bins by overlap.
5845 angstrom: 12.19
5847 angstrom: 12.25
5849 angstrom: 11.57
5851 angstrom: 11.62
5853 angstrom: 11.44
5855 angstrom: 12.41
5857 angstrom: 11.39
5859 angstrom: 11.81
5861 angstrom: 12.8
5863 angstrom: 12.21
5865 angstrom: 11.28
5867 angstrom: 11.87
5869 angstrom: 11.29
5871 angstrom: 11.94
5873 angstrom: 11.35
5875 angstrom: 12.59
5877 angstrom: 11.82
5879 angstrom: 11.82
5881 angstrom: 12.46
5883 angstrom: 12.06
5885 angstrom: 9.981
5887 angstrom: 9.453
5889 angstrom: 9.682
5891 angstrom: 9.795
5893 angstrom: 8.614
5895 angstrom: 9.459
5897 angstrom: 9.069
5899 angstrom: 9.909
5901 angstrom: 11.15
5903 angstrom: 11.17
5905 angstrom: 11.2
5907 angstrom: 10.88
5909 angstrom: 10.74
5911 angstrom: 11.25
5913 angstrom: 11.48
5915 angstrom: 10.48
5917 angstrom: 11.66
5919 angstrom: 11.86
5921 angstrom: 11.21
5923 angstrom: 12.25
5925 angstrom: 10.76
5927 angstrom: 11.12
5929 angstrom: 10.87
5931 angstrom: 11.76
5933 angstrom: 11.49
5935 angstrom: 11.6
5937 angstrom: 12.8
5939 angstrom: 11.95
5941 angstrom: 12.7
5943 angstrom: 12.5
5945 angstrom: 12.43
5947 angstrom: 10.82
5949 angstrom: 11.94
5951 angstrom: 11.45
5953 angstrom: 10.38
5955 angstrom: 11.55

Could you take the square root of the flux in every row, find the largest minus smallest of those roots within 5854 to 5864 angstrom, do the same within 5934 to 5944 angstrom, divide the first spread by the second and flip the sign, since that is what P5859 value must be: -1.2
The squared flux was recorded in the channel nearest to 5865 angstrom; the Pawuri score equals 127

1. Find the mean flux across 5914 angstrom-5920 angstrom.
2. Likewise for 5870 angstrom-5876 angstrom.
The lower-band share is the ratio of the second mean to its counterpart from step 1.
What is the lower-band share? 1.06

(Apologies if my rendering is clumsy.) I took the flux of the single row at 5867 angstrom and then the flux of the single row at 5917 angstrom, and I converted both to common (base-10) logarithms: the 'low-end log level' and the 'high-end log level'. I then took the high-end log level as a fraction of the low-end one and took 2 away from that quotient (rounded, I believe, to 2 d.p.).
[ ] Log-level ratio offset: -1.01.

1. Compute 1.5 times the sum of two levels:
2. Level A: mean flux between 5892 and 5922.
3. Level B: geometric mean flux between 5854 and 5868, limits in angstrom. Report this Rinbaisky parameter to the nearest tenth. 33.9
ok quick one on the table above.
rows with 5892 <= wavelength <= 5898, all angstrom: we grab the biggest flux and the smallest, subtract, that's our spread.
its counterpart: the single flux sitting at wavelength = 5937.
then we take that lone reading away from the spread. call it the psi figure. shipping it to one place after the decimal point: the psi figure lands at -12.0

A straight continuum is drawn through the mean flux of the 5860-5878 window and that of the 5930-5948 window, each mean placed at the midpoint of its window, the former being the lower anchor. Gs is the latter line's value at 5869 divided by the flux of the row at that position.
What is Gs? 1.05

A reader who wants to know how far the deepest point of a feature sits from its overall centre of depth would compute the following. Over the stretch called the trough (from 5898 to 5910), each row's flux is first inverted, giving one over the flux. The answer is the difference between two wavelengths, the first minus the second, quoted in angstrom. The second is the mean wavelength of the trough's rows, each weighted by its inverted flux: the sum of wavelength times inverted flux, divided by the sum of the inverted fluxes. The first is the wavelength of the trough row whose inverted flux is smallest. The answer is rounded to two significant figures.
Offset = 1.1 angstrom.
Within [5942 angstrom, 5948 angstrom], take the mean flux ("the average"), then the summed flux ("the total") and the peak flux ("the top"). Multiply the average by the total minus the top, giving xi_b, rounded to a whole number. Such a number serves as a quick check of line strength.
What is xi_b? 277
